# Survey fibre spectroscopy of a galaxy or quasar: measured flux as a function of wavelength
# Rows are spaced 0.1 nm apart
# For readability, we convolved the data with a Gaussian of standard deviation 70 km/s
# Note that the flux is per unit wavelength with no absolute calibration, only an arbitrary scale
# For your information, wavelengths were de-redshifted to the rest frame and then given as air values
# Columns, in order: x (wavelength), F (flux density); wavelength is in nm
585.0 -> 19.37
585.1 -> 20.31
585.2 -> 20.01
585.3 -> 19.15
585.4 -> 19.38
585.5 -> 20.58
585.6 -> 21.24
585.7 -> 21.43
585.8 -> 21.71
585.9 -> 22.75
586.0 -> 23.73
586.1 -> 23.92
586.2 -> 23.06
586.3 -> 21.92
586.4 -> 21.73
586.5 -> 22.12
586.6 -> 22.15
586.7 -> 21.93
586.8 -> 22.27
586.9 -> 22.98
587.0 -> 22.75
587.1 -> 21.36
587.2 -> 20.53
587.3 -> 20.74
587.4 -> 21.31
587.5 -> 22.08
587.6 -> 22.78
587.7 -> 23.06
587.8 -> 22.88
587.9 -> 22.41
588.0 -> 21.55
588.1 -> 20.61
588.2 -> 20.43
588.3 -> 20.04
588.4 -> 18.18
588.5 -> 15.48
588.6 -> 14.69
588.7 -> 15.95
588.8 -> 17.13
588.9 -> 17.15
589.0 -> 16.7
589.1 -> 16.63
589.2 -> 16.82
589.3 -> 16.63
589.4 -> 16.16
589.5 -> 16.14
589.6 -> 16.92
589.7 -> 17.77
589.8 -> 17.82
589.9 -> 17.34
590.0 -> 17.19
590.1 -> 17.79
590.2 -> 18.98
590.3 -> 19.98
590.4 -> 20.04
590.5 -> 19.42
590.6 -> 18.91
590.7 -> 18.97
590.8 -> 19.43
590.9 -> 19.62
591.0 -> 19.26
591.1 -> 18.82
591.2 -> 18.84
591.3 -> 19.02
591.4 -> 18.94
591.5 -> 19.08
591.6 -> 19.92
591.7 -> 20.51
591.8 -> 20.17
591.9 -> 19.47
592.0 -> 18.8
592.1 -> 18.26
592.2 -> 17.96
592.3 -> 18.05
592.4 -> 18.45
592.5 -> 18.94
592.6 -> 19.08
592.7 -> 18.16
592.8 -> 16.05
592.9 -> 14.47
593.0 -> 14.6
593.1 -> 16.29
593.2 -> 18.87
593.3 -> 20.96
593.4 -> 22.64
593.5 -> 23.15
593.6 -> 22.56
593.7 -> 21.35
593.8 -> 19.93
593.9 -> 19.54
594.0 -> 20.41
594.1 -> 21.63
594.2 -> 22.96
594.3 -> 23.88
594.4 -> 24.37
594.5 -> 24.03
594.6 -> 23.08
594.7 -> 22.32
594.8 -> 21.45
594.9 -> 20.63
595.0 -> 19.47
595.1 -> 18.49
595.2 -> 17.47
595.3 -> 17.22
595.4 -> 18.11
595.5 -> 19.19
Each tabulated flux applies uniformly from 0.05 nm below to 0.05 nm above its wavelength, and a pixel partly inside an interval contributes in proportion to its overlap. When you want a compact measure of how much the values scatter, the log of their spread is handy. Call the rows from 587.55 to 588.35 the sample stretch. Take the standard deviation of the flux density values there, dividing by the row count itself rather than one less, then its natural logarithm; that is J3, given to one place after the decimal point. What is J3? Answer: 0.1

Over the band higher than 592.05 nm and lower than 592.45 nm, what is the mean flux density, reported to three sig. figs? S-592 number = 18.2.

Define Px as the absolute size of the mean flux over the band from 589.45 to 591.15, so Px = 18.5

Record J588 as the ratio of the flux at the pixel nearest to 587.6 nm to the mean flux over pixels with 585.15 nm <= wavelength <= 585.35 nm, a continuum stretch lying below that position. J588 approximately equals 1.16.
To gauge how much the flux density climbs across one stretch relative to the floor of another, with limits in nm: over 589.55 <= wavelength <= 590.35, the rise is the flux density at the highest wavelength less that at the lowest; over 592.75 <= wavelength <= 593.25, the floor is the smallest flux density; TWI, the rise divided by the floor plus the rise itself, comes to 3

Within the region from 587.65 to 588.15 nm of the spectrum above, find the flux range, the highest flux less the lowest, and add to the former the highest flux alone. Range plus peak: 25.5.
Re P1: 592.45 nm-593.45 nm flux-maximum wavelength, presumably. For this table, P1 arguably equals 593.4 nm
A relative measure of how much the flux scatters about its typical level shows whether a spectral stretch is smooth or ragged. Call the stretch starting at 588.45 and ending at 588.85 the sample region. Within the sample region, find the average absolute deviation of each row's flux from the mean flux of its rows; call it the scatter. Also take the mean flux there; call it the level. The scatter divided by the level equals 0.046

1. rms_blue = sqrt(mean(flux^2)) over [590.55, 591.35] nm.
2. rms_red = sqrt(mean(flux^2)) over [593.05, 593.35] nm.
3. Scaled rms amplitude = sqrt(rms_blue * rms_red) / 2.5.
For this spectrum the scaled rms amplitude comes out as 7.6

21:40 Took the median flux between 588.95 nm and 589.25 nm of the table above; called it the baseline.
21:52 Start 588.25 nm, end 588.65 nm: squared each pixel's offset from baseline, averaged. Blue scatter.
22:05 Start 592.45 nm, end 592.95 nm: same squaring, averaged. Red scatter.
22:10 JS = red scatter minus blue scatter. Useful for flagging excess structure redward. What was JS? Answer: -1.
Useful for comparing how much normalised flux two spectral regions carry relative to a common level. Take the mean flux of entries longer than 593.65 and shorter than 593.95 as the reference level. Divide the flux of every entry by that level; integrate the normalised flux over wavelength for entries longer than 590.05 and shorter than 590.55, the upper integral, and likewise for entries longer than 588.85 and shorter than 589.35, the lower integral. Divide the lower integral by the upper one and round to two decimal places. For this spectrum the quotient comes 0.87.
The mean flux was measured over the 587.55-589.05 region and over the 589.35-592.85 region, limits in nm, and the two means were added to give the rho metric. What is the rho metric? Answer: 37.8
